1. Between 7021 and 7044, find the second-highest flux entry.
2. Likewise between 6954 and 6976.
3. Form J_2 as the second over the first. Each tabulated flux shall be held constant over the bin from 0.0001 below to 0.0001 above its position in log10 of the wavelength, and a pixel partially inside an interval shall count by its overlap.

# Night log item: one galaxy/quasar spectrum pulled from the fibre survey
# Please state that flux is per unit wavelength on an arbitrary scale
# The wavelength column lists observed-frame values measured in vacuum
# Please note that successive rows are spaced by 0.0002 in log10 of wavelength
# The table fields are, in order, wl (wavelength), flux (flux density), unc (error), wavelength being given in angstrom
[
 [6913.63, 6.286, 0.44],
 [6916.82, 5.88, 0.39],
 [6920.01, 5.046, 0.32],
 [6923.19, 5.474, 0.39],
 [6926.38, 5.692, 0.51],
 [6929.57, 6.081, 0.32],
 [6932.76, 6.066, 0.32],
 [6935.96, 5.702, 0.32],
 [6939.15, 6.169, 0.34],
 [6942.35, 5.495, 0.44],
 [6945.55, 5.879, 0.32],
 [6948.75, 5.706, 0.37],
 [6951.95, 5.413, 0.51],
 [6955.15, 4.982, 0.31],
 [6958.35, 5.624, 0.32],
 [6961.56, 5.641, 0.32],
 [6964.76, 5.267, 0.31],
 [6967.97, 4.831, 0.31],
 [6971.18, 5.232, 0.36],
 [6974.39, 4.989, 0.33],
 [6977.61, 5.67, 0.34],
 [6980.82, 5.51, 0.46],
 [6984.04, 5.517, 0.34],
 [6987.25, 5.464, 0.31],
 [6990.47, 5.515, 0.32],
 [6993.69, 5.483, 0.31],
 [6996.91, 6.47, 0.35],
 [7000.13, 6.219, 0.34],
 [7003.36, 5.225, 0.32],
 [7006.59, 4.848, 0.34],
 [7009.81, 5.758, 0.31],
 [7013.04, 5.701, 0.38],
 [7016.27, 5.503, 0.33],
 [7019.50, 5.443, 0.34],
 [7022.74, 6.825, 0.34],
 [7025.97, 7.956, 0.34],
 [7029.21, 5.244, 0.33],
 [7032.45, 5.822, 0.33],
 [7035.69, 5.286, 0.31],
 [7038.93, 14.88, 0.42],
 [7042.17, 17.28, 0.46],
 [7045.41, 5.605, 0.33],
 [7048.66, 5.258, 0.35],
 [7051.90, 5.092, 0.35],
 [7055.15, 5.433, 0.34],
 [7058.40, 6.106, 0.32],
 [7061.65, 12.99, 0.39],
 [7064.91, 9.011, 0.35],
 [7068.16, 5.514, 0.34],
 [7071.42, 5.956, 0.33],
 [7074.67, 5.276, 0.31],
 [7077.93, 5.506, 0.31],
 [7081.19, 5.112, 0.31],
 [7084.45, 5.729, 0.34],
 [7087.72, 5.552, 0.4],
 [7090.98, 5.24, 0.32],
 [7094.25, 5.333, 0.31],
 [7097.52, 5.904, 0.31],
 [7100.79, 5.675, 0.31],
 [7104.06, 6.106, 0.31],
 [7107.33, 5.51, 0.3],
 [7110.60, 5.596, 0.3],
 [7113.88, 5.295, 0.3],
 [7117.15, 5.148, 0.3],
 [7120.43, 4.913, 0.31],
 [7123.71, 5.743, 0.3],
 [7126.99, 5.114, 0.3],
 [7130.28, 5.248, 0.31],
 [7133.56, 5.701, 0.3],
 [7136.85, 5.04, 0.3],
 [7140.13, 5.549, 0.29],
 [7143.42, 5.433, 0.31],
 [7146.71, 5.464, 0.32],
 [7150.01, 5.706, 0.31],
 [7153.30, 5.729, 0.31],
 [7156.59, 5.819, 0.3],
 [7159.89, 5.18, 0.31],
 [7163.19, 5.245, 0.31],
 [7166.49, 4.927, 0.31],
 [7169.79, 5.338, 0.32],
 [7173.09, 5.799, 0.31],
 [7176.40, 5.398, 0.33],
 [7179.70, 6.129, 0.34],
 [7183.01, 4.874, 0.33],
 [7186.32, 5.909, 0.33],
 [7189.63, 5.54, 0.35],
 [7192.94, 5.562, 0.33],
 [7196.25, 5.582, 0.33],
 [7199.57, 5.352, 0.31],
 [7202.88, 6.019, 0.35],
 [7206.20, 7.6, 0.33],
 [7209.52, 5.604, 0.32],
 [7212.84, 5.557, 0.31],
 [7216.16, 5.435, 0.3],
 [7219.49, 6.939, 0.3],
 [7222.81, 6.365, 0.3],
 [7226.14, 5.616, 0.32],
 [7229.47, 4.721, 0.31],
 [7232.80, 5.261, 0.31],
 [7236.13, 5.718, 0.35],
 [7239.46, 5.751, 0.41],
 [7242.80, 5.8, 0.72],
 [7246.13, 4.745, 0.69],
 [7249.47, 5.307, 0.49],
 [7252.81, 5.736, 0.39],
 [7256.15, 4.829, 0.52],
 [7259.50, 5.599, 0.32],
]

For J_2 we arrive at 0.38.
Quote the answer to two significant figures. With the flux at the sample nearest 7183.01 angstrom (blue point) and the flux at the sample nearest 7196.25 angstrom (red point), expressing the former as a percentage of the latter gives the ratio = 87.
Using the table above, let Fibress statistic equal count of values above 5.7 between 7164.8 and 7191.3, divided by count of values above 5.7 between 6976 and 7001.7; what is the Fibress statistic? 1.50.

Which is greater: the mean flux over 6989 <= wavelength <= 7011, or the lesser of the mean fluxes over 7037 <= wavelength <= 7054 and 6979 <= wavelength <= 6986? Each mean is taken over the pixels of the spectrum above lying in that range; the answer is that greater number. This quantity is 5.6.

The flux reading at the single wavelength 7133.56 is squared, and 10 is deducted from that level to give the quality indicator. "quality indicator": 23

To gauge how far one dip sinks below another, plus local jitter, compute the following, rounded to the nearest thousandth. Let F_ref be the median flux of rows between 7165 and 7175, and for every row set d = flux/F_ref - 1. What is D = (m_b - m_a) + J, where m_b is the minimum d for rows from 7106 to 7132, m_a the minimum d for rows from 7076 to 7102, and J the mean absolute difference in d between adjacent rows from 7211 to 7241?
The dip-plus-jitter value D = 0.077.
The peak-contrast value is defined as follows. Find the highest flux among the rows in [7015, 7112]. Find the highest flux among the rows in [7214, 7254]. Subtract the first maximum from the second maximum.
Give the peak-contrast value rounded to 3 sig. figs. -10.3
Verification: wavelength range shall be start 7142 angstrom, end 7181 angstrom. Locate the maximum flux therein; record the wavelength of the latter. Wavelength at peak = 7179.70 angstrom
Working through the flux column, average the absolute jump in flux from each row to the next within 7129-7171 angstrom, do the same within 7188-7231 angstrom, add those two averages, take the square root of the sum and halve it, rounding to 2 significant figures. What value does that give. 0.50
